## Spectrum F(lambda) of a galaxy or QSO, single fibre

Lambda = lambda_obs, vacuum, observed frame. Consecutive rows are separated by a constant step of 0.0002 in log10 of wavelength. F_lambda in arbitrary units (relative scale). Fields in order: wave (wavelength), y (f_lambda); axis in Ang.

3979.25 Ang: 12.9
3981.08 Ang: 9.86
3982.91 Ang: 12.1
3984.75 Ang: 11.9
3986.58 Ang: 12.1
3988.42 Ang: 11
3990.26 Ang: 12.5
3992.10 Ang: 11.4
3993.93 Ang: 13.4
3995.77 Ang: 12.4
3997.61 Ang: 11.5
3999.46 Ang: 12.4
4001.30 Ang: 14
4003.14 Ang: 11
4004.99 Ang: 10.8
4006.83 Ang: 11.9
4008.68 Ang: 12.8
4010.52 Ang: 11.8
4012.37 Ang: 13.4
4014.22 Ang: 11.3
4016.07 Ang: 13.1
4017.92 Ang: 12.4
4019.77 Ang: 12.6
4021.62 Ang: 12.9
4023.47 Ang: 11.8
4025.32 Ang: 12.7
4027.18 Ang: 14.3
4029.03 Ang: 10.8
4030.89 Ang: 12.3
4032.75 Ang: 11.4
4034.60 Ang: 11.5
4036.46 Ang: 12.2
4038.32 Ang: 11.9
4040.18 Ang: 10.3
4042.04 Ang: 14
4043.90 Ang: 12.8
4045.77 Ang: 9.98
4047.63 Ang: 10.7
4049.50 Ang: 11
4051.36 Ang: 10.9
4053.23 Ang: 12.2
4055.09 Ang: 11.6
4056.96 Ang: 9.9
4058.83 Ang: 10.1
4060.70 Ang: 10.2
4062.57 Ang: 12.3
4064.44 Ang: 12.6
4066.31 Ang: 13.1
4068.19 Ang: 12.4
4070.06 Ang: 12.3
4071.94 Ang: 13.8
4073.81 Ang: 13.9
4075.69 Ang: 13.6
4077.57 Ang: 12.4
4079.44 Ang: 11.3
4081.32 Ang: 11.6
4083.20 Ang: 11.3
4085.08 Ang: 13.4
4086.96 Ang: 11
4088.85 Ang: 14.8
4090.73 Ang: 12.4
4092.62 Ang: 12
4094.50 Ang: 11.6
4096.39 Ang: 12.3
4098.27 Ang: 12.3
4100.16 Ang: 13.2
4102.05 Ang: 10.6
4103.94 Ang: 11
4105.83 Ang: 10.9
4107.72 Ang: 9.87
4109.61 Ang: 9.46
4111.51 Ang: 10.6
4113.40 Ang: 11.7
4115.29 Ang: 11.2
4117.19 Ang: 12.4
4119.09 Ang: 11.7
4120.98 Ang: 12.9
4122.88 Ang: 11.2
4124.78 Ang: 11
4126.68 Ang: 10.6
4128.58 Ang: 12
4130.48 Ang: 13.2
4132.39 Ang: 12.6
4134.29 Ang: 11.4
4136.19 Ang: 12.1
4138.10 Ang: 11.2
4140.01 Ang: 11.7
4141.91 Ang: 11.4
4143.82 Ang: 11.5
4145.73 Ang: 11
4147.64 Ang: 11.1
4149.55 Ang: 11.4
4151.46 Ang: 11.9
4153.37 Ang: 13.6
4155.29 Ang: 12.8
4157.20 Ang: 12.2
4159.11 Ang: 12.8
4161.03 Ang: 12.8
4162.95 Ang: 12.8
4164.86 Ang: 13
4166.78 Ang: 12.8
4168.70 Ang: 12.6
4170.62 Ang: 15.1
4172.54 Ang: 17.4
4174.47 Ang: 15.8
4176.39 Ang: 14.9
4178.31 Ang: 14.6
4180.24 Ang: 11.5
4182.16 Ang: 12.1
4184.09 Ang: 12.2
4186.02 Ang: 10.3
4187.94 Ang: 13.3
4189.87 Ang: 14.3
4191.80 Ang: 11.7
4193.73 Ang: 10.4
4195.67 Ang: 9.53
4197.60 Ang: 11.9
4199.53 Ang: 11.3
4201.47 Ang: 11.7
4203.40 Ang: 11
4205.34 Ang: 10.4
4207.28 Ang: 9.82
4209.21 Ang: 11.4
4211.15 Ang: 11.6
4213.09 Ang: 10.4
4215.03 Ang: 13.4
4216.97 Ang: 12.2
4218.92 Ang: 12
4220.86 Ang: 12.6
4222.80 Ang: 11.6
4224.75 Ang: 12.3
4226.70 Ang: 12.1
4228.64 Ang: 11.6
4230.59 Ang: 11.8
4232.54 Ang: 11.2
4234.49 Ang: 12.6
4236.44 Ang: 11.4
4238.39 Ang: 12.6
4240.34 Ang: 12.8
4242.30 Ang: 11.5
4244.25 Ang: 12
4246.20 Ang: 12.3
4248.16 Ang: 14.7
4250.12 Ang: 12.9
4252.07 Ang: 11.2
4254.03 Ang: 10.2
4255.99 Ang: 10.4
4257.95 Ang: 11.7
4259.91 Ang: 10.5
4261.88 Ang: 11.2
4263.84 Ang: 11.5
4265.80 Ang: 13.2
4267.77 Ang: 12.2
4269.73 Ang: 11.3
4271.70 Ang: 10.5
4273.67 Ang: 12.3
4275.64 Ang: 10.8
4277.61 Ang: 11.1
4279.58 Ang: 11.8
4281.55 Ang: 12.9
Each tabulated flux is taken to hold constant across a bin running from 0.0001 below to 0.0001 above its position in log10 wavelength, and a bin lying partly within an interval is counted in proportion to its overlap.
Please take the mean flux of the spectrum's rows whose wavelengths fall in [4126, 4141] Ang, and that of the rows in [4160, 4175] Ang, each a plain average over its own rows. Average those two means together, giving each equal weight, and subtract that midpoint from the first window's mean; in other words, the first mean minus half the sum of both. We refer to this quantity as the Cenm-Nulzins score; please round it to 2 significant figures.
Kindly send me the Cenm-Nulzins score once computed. -1.1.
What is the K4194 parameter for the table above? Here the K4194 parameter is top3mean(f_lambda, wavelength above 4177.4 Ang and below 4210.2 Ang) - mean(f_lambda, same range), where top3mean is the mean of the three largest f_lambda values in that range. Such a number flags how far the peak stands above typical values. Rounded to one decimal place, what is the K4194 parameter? 2.5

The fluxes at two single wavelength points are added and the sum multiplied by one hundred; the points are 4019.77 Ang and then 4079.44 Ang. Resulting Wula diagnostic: 2390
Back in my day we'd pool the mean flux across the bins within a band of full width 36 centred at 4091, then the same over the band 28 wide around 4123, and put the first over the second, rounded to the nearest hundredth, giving 1.04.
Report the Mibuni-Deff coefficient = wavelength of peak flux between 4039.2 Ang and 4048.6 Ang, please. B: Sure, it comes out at 4042.04 Ang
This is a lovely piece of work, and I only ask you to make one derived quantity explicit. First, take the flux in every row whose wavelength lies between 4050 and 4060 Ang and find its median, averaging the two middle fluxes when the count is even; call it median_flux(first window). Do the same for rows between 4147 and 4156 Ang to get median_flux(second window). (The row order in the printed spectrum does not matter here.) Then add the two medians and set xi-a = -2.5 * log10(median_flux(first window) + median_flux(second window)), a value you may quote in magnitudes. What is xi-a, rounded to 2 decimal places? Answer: -3.39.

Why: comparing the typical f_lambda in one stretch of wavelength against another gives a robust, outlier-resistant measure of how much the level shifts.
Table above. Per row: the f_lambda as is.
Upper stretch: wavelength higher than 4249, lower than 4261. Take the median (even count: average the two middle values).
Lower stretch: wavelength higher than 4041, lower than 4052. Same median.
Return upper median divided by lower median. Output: 0.99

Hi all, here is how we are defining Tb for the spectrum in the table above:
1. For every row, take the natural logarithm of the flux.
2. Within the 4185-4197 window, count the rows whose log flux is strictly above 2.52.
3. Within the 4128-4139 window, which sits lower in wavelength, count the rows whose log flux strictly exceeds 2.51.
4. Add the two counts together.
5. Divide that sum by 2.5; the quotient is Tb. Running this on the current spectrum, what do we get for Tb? 1.6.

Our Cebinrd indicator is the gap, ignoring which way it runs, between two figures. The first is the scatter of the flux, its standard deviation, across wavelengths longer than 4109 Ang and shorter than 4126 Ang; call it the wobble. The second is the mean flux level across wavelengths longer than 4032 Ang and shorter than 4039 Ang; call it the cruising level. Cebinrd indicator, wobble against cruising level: 10.8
